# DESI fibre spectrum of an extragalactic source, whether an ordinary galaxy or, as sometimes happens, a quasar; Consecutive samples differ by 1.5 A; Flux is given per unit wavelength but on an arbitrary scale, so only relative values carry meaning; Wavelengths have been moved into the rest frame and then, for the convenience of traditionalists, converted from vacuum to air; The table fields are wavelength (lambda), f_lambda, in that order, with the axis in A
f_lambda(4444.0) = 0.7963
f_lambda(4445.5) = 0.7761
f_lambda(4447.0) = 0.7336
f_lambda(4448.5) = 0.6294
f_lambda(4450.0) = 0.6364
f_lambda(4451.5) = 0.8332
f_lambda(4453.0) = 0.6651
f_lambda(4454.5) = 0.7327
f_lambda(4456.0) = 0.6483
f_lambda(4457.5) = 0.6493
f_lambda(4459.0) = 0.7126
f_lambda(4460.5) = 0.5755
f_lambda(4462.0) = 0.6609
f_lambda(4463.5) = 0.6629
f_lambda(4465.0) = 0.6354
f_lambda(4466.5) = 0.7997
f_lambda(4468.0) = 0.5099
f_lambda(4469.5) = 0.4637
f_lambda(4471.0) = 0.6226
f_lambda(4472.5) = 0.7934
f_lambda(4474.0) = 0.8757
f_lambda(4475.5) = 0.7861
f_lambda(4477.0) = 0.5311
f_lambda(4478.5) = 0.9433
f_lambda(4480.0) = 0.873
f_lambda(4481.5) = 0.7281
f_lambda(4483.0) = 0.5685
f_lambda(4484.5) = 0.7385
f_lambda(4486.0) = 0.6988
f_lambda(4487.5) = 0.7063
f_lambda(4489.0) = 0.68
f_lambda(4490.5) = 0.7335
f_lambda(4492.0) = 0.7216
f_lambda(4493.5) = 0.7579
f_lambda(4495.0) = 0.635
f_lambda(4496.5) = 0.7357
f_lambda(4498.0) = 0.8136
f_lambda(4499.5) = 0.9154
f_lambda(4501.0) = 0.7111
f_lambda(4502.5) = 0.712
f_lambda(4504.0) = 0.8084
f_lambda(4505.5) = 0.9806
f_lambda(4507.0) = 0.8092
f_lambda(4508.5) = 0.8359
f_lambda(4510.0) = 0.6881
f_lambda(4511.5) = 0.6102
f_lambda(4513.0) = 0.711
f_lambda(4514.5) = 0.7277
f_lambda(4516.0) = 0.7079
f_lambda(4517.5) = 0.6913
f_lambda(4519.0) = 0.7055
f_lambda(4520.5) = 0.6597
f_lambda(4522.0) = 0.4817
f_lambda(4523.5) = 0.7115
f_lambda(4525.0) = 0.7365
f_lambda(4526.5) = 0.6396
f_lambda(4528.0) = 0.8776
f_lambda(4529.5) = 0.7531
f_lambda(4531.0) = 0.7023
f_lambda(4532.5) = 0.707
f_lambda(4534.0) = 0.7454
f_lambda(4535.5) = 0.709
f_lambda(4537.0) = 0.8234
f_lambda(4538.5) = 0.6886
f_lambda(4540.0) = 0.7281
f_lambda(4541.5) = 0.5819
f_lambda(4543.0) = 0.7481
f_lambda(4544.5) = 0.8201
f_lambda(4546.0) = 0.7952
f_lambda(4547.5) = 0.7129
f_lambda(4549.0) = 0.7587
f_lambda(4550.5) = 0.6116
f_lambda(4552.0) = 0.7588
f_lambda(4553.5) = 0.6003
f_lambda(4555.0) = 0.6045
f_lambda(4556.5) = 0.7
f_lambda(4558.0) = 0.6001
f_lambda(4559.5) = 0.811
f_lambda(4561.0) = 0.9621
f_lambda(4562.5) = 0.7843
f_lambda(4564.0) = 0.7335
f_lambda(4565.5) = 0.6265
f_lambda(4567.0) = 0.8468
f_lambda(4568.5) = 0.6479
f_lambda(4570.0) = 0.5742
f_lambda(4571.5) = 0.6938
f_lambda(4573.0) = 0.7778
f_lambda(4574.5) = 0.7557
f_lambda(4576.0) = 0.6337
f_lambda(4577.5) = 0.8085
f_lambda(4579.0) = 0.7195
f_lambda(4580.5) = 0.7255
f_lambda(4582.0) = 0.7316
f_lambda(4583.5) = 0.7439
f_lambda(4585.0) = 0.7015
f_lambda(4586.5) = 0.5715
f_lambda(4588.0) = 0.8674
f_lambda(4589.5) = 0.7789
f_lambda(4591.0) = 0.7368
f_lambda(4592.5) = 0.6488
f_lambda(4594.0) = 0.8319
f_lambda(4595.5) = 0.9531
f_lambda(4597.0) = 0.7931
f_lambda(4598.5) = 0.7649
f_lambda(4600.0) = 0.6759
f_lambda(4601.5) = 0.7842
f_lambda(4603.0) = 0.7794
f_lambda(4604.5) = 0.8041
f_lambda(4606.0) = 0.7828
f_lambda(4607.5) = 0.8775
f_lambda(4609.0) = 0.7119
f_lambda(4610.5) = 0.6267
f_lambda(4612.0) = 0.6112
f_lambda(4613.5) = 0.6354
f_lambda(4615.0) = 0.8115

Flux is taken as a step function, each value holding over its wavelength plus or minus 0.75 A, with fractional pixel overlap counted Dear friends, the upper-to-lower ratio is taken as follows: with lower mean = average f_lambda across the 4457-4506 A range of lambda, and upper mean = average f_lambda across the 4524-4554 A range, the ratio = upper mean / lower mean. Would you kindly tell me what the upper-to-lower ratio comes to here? 1.01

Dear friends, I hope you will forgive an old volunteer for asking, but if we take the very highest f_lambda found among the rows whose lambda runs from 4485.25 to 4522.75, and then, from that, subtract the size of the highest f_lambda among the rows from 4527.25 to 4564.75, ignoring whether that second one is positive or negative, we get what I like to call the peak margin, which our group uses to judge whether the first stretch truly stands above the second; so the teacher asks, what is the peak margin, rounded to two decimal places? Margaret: 0.02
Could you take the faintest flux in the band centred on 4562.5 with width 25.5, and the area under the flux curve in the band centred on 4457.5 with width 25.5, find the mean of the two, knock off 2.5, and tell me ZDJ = 6.28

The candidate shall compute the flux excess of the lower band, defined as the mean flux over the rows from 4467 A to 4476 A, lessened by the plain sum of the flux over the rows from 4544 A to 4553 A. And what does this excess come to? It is -3.78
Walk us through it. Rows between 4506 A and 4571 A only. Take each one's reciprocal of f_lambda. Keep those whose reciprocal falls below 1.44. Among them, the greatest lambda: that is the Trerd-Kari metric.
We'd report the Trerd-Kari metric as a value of 4567.0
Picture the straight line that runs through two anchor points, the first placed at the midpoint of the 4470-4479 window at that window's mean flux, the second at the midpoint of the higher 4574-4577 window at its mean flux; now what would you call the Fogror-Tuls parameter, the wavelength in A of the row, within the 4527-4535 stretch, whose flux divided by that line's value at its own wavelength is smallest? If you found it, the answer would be 4531.0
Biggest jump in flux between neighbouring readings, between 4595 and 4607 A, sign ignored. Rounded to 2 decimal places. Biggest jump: 0.16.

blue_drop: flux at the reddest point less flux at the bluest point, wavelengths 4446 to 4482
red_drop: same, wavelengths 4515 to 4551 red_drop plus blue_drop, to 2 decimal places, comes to -0.10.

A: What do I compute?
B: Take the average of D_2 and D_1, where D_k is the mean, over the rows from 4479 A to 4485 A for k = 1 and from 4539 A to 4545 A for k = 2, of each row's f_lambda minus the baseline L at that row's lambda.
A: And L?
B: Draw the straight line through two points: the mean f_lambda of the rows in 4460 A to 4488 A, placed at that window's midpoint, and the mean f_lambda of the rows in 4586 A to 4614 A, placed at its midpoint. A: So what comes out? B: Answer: 0.013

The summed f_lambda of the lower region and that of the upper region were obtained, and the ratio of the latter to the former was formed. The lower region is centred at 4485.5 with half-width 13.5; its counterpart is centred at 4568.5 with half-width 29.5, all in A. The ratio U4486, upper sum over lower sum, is 2.1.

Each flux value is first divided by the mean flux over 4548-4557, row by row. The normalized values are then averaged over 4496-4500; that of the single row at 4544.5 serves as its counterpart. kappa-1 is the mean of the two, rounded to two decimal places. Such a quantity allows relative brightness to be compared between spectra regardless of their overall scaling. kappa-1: 1.22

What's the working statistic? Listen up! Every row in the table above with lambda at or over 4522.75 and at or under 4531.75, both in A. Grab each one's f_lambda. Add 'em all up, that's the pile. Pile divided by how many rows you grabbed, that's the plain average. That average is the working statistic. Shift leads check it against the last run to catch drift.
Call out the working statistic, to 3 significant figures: 0.737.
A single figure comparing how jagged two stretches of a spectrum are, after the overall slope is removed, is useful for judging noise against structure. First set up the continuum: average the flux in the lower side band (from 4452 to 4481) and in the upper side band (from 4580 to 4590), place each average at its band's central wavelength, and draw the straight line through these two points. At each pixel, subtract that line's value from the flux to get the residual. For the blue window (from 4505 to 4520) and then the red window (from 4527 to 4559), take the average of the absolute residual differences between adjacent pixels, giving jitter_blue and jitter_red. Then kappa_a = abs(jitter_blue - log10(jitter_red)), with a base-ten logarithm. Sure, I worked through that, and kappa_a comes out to 1.13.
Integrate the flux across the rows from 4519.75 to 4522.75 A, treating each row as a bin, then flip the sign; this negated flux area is -1.7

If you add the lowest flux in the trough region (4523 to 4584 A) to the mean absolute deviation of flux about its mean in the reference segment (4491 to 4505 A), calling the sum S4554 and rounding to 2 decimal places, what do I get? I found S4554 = 0.63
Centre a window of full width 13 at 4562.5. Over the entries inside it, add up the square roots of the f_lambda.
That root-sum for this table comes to 7.75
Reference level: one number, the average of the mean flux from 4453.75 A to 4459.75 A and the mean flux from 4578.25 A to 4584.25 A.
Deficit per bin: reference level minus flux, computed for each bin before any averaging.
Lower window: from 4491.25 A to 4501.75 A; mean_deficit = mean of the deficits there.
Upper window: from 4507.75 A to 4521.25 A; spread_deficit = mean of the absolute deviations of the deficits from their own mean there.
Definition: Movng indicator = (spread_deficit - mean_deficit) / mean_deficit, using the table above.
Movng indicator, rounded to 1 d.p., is -1.8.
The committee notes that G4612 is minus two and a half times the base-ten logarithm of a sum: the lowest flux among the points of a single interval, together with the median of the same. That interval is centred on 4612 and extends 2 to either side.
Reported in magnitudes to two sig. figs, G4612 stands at -0.23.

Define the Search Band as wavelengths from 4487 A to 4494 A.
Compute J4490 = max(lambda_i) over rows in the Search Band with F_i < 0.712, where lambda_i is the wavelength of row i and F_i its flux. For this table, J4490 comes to 4489.0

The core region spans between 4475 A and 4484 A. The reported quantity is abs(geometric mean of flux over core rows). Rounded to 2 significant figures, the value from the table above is 0.72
